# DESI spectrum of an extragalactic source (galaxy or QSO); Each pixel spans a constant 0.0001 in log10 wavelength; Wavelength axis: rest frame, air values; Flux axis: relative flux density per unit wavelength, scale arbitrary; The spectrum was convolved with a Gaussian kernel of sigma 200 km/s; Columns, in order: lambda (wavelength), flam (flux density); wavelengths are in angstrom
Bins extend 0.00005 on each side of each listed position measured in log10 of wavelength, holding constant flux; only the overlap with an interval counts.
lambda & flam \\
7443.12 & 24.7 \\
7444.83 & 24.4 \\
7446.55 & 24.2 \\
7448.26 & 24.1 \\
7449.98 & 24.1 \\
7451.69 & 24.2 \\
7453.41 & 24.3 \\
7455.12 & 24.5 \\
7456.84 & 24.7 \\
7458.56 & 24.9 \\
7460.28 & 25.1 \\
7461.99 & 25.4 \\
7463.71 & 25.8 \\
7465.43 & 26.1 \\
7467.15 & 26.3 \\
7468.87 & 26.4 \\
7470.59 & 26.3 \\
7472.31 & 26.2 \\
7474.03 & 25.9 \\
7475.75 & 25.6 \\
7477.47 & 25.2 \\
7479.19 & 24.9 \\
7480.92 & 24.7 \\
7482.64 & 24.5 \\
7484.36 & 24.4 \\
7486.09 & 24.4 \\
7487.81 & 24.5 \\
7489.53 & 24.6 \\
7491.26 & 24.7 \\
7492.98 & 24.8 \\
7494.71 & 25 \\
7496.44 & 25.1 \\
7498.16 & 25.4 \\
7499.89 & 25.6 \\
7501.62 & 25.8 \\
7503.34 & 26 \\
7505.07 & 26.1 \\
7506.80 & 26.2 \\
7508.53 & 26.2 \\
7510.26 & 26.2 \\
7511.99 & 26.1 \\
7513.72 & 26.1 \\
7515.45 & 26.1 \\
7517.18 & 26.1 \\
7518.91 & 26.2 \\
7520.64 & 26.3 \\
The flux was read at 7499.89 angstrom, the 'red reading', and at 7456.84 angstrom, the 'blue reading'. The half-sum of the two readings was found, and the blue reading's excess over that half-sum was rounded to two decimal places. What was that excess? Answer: -0.45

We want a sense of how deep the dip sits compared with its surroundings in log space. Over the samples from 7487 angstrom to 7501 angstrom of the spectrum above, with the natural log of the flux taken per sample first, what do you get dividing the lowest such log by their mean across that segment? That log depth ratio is 0.994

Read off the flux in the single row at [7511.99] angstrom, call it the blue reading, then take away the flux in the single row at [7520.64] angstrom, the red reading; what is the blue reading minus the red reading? -0.2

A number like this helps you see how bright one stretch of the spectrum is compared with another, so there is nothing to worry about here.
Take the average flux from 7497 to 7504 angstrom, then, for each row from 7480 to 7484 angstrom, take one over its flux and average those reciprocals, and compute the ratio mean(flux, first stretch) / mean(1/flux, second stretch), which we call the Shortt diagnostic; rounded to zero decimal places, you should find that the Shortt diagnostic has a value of 632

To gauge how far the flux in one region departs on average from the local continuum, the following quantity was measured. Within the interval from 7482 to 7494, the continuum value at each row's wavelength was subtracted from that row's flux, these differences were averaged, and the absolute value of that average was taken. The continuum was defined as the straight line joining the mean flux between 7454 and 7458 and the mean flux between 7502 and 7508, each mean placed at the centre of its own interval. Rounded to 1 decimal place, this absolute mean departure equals 1.0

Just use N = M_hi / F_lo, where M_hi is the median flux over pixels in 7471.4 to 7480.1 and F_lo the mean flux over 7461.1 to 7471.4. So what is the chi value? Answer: 0.98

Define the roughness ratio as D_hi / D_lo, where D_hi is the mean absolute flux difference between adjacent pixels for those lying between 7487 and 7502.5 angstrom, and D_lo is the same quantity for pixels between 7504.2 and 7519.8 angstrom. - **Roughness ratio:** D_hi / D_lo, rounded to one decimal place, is 4.3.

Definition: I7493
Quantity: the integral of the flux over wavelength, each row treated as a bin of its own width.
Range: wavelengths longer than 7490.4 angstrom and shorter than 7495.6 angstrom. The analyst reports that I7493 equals 129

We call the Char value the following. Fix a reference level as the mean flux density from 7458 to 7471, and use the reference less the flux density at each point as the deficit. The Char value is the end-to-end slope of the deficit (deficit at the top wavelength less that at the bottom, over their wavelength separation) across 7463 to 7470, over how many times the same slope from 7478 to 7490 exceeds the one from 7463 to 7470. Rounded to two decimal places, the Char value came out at 0.47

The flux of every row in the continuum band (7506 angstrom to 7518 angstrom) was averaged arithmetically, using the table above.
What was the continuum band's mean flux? 26.1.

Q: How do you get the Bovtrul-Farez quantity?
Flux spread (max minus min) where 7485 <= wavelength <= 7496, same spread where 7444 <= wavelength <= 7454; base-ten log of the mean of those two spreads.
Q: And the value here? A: -0.35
